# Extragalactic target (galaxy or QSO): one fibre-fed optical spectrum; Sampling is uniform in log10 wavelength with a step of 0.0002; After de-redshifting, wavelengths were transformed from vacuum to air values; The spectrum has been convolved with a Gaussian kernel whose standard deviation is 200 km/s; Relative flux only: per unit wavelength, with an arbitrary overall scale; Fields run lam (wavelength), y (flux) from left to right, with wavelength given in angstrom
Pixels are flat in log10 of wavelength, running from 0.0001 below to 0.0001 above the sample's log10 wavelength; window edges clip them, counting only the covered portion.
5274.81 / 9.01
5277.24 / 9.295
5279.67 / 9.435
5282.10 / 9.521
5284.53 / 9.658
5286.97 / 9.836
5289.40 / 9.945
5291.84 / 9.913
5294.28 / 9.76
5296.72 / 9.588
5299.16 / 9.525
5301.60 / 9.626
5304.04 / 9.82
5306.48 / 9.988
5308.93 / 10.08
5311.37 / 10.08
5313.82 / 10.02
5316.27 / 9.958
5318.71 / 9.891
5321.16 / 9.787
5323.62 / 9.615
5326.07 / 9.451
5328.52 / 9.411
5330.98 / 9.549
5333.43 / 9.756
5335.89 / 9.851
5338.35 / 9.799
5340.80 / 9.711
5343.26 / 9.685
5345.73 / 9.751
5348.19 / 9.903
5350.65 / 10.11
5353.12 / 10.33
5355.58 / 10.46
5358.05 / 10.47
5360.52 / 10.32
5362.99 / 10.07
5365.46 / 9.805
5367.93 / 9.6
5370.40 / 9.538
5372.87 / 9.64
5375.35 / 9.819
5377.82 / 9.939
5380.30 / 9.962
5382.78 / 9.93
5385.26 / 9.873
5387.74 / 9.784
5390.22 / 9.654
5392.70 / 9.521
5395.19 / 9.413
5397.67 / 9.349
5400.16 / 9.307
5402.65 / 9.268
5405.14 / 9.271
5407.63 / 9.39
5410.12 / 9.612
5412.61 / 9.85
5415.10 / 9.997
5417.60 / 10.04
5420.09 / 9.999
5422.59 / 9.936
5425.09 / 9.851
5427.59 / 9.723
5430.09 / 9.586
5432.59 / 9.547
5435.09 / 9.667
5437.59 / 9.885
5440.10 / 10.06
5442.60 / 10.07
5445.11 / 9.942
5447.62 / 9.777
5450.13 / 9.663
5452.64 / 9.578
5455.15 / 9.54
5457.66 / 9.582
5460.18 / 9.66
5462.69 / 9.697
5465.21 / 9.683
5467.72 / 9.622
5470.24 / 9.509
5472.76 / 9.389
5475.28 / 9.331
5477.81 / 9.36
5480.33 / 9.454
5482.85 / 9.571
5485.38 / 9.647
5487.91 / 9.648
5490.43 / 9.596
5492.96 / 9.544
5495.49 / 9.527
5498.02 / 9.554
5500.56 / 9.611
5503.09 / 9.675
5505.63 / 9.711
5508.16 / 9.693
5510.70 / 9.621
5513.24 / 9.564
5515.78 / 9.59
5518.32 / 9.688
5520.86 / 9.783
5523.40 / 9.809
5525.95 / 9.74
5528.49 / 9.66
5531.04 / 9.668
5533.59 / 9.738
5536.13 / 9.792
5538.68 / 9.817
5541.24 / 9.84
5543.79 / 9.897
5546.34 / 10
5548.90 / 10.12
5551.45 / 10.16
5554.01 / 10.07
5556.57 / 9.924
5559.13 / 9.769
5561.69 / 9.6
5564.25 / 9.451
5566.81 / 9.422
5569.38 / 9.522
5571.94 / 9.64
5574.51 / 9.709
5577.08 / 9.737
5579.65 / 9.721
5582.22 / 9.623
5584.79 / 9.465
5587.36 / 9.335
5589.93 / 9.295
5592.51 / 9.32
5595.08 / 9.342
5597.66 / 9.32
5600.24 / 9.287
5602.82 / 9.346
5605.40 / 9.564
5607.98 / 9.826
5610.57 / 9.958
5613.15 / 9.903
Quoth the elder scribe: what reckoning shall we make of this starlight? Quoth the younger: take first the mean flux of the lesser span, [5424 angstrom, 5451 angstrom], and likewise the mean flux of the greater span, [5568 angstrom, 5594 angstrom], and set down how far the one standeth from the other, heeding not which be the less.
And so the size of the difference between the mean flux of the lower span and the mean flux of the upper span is 0.26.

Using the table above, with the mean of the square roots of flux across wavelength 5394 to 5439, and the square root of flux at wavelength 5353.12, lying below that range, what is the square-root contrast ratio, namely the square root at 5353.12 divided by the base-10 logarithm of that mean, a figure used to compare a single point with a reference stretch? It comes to 6.53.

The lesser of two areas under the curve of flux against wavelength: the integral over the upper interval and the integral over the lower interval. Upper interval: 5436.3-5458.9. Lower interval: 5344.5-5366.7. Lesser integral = 221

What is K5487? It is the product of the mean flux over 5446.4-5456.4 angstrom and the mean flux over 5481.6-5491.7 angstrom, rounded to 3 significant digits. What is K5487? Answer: 92.7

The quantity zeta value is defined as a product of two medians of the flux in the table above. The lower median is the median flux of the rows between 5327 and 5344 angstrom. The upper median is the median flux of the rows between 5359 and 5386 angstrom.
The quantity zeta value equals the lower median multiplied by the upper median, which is 95.9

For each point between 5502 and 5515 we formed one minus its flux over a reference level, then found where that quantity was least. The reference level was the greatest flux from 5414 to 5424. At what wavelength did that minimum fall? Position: 5505.63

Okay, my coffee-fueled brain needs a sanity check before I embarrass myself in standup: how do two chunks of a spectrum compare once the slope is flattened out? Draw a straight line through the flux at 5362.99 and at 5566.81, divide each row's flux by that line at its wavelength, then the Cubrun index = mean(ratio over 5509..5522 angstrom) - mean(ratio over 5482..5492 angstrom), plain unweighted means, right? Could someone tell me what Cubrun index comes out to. 0.013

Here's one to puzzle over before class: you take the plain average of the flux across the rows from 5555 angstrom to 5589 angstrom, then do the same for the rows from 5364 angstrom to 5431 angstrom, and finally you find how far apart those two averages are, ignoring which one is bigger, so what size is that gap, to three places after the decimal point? 0.082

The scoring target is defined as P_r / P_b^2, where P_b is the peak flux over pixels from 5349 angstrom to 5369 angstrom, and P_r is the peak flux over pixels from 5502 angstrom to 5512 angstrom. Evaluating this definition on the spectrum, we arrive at 0.089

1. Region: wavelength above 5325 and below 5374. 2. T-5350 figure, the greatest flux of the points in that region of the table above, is 10.47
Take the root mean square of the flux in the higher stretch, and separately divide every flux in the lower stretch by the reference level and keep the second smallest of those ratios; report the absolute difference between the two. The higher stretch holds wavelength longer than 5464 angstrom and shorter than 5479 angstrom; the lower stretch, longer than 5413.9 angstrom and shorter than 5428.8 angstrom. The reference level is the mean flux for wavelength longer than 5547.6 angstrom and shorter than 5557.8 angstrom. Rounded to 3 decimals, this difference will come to 8.505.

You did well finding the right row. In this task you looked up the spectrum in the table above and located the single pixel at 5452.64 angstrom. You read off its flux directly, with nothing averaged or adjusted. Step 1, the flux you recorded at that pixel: 9.578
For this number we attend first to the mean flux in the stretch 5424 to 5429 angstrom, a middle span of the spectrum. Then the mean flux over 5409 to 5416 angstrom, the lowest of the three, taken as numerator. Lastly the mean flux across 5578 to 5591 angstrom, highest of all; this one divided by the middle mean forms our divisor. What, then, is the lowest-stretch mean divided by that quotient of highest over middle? 10.1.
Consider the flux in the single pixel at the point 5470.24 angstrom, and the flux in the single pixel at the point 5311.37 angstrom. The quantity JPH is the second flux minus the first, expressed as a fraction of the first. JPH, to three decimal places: 0.060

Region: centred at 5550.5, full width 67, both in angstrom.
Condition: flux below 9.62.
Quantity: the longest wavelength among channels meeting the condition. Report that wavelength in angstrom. 5569.38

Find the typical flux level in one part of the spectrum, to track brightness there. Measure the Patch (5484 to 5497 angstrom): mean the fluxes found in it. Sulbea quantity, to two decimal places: 9.59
